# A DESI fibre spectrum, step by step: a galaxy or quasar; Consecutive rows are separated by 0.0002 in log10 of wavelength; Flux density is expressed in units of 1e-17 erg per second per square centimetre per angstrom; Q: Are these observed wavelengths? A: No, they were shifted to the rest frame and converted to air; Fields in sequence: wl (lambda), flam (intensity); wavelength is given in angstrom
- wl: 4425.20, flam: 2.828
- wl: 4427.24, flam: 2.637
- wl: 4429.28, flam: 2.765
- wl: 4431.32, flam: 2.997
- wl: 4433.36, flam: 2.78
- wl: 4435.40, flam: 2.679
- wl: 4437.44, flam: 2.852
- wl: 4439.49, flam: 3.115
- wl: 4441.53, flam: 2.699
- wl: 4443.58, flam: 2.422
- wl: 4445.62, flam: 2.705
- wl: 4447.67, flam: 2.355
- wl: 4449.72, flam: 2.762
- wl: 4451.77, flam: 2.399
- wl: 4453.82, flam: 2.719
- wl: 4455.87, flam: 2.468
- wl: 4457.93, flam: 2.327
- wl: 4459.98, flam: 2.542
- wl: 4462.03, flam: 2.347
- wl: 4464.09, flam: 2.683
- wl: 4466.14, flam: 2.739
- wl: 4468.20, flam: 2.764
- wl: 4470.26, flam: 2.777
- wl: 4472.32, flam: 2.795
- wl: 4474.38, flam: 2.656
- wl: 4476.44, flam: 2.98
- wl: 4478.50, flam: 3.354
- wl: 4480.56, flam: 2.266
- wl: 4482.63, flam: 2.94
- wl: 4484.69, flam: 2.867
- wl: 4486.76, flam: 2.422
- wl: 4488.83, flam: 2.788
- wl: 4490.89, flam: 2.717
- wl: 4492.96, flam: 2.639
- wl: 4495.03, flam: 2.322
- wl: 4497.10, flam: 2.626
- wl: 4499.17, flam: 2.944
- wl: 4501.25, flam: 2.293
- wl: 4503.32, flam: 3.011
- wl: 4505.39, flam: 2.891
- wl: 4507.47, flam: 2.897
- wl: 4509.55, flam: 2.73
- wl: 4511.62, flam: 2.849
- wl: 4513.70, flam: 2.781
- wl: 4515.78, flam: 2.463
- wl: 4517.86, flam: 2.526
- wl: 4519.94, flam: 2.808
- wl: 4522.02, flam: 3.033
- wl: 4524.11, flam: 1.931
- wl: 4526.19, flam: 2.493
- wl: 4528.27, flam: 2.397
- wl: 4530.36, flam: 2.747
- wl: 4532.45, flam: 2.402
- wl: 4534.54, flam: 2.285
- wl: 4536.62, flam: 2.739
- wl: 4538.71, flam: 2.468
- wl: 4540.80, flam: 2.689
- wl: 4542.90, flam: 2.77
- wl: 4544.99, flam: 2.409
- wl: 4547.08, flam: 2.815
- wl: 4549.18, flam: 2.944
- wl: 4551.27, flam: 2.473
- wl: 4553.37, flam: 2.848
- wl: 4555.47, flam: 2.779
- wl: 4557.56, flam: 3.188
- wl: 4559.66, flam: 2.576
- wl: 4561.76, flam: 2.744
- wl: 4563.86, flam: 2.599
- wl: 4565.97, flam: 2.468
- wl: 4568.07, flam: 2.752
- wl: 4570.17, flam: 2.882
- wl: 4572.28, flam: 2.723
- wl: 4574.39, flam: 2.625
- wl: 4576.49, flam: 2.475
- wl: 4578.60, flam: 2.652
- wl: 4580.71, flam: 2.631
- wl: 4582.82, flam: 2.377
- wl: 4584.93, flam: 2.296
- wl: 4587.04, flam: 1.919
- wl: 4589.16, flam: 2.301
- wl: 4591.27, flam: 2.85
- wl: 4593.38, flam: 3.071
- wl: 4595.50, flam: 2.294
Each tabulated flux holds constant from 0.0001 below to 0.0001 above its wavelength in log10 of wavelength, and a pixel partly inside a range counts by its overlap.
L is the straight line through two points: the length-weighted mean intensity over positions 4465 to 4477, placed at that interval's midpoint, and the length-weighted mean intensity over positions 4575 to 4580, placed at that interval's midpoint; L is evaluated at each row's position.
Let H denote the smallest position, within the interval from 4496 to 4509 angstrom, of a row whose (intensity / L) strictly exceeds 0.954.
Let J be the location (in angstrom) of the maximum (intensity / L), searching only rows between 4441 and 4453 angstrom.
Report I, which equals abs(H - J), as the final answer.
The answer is 47.4 angstrom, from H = 4497.10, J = 4449.72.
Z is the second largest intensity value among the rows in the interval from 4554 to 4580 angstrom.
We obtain 2.882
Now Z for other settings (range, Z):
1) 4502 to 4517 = 2.897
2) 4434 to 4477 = 2.98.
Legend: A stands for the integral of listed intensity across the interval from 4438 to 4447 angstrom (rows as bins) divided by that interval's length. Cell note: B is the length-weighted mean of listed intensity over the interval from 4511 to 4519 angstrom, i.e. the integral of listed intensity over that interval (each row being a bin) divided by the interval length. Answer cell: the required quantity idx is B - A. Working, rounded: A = 2.73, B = 2.65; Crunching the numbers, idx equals -0.08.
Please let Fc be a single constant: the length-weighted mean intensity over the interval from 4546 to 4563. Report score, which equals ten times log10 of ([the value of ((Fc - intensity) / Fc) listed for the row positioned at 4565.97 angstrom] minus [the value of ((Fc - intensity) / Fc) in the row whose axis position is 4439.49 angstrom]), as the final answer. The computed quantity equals -6.4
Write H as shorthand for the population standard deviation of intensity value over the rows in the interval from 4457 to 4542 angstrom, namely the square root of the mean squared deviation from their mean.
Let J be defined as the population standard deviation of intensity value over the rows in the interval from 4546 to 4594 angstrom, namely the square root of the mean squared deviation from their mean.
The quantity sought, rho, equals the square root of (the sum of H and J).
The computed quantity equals 0.735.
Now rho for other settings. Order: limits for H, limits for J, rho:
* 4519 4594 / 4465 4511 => 0.727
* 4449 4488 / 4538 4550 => 0.672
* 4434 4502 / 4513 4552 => 0.710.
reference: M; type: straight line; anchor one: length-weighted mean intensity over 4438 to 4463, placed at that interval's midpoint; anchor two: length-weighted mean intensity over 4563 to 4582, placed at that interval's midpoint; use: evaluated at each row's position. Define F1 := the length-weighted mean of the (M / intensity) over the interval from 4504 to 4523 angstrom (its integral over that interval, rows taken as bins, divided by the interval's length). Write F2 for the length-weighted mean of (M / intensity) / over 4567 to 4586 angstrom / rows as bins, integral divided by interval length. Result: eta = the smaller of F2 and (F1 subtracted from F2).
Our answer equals 0.08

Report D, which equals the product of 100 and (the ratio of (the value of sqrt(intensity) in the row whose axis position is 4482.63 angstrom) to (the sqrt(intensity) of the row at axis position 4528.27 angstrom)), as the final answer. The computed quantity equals 111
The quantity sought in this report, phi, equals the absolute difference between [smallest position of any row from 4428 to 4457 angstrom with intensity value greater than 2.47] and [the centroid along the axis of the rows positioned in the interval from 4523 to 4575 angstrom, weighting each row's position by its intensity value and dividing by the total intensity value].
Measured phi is 120.6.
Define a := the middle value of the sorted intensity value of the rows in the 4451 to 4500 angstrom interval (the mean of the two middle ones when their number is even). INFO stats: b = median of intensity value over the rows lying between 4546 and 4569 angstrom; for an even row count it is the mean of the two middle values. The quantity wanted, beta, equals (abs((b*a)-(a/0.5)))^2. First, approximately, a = 2.70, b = 2.75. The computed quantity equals 4.12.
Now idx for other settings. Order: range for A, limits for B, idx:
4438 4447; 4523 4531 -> -0.35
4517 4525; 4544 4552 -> 0.08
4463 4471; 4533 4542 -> -0.19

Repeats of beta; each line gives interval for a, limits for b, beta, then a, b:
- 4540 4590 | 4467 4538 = 3.85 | 2.64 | 2.74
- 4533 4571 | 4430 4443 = 5.00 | 2.74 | 2.82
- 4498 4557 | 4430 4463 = 3.57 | 2.74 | 2.69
